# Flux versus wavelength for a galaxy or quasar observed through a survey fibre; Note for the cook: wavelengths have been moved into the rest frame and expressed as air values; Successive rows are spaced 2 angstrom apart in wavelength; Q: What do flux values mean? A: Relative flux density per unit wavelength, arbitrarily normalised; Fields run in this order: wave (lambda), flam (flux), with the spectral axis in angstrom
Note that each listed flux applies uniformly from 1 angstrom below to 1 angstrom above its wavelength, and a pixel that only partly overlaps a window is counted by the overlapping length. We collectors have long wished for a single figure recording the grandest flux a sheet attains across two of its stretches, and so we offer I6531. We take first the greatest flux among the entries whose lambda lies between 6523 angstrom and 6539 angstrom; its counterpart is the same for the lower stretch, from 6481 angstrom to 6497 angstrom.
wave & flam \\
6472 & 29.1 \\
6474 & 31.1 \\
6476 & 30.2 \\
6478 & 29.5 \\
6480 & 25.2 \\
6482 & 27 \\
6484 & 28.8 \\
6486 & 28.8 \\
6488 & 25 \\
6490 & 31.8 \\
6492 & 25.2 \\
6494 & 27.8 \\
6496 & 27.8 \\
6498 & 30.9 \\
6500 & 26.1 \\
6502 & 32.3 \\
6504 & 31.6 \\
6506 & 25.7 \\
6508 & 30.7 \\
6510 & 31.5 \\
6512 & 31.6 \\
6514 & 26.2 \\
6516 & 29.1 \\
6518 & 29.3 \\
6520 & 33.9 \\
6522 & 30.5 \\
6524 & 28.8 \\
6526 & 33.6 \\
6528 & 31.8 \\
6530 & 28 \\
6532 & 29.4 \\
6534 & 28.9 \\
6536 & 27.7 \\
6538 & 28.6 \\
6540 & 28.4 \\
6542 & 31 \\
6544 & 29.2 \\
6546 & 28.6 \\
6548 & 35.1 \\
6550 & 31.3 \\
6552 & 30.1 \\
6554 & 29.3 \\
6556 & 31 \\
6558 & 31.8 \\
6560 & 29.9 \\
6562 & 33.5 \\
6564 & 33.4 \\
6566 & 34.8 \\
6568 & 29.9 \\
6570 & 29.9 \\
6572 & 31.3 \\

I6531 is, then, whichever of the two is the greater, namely 33.6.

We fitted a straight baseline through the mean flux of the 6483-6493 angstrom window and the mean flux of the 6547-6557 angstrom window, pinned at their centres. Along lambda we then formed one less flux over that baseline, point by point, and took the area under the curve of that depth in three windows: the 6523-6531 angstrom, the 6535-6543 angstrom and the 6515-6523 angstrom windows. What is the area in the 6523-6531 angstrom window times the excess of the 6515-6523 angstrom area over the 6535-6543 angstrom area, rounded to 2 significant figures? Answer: 0.11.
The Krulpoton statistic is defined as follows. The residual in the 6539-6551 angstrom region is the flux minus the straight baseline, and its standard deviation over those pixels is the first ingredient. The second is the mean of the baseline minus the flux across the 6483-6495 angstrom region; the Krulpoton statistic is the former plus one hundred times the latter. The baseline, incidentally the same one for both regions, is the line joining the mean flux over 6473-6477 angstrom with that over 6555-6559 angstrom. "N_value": 290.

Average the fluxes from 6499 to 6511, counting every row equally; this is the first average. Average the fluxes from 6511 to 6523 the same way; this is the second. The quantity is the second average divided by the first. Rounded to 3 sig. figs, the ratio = 1.02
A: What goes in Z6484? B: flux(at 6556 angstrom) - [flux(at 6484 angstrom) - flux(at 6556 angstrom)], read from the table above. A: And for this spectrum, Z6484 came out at 33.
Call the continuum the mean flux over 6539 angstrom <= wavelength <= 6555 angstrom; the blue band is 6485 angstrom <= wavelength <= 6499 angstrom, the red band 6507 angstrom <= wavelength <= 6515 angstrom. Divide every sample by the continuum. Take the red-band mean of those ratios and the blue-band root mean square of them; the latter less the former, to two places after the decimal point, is -0.06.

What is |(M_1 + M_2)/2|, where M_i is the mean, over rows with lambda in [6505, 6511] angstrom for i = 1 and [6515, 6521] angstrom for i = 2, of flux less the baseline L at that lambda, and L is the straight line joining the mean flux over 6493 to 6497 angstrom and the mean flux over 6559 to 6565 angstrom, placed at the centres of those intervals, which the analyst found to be 1.0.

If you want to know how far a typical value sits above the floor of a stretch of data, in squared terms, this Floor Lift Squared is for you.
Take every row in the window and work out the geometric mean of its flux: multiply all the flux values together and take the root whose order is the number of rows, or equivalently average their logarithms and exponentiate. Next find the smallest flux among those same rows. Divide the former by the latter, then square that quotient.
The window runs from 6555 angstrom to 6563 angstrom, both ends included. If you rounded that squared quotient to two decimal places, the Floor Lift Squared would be 1.11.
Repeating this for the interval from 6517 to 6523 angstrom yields 1.13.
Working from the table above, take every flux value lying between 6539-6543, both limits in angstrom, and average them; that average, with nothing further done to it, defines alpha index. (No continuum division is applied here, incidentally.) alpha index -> 29.7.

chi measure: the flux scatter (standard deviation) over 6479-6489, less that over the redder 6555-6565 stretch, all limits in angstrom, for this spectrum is 0.3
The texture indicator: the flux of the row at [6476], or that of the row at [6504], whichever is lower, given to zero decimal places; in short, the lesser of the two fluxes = 30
